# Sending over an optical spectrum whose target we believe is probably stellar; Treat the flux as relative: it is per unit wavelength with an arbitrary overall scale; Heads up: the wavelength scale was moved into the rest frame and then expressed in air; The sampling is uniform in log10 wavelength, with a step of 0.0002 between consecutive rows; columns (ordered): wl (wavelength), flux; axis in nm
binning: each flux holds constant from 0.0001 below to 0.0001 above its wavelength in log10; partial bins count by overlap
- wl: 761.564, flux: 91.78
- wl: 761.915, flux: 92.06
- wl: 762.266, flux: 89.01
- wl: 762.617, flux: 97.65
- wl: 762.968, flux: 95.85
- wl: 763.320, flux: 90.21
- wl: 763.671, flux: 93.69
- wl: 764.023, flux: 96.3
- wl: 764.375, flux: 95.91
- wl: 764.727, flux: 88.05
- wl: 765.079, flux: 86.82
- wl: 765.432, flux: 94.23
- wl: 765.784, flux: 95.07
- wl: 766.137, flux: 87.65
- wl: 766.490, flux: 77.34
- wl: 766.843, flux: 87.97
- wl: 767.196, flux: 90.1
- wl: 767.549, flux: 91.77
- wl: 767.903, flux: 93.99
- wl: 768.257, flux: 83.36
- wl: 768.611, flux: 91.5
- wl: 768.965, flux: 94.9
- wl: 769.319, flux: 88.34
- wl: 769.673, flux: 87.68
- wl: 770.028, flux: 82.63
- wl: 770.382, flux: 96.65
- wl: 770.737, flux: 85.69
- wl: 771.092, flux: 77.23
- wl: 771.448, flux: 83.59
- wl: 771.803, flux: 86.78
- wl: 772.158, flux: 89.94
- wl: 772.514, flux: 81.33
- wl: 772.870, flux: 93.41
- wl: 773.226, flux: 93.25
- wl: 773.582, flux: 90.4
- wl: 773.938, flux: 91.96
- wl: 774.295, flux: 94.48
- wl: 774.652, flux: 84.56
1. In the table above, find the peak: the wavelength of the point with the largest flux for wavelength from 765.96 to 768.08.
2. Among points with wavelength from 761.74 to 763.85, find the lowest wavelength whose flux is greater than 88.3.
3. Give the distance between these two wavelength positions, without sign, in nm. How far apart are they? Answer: 5.99 nm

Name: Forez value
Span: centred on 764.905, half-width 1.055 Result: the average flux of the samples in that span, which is 92.7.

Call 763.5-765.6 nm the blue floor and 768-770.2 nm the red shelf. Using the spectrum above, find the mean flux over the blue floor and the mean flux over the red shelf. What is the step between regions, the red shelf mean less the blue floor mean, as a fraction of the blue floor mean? -0.05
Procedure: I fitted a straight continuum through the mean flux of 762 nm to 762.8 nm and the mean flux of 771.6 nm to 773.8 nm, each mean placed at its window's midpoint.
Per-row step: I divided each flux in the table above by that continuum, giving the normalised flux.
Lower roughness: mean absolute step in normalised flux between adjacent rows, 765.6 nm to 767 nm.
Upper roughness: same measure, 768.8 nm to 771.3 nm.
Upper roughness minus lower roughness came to -0.019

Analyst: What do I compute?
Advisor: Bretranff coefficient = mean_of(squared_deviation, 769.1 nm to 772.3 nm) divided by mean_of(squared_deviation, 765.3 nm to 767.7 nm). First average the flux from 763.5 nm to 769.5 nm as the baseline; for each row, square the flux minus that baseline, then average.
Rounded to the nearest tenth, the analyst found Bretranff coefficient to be 1.3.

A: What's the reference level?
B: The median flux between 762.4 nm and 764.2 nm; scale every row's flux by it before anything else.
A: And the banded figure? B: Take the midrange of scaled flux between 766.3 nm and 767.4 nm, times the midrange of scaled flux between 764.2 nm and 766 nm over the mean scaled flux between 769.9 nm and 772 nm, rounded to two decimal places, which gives 0.93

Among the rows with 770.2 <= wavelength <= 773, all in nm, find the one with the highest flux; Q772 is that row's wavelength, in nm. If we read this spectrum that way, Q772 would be 770.382 nm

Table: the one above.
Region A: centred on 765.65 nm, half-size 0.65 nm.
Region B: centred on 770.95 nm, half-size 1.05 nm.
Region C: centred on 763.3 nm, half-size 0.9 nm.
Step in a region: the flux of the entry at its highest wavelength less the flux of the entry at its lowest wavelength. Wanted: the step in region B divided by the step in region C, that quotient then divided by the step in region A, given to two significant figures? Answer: -3.7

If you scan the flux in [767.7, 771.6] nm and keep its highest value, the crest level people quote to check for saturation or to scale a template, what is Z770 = 96.65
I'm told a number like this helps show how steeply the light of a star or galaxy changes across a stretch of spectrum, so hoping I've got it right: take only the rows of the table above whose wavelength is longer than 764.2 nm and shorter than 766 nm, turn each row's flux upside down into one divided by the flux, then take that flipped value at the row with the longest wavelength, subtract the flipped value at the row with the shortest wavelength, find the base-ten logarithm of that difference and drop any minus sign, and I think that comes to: 4.04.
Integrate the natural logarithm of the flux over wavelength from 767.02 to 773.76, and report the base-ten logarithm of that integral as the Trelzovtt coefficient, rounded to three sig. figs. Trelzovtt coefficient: 1.48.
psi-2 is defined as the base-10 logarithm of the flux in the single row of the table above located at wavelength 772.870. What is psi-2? 1.97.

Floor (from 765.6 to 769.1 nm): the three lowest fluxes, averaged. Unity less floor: -81.8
